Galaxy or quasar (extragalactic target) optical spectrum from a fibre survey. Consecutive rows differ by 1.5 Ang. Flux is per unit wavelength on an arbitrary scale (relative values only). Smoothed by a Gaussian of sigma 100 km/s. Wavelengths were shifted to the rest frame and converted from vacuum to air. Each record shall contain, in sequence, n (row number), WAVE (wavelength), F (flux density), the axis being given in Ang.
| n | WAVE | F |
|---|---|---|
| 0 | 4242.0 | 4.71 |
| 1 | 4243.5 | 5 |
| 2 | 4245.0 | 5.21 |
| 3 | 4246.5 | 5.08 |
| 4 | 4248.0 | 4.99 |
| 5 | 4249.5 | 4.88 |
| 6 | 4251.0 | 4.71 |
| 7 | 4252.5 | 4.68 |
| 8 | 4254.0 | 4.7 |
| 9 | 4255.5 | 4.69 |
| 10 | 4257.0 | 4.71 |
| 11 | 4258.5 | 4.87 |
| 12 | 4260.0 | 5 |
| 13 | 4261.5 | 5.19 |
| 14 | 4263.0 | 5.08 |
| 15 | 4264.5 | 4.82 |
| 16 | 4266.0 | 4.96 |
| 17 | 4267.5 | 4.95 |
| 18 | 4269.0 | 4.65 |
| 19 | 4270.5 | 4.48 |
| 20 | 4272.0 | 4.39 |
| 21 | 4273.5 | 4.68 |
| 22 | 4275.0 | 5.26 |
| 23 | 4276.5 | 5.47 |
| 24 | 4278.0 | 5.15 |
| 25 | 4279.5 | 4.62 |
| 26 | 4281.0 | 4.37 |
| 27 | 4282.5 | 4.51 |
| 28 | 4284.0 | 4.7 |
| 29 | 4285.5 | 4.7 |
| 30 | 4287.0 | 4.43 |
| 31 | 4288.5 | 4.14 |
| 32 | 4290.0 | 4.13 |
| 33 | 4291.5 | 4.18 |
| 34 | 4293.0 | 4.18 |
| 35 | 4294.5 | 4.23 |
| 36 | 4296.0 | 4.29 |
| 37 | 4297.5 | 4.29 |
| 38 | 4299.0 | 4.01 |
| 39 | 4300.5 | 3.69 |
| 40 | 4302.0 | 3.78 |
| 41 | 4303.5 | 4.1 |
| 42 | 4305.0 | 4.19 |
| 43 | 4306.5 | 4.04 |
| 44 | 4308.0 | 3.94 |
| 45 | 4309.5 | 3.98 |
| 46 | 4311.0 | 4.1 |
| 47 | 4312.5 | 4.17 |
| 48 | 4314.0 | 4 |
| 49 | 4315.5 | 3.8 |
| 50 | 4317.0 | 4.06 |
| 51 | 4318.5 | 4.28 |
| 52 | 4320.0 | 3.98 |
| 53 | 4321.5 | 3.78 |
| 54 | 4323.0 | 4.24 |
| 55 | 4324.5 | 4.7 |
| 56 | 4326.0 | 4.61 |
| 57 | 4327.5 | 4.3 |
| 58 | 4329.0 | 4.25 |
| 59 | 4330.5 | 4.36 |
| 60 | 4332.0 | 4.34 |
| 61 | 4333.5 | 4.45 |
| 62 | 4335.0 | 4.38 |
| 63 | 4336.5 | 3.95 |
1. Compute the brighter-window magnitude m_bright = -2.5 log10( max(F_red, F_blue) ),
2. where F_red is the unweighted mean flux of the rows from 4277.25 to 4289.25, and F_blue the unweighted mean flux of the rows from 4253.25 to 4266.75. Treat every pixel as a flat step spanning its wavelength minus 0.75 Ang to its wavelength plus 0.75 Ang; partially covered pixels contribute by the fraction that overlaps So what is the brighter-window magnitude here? -1.72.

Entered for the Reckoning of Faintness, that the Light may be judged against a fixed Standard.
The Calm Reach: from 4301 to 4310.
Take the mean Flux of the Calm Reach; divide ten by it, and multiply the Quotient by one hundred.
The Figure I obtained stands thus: 250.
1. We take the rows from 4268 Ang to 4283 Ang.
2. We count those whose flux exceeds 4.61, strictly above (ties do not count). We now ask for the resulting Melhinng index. 6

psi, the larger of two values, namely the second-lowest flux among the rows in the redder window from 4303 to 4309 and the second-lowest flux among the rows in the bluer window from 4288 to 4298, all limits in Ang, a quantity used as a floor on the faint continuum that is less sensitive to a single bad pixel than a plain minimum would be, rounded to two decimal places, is 4.14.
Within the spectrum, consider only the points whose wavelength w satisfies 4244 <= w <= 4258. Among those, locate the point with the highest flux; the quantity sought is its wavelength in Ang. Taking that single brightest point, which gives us 4245.0 Ang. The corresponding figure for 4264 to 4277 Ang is 4276.5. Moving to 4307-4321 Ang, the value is 4318.5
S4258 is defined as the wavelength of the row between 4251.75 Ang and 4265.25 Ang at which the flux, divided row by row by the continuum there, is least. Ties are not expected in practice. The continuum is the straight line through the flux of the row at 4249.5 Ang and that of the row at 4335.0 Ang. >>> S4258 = 4252.5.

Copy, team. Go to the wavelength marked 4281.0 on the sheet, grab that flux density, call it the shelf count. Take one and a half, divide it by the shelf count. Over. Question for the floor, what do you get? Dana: 0.343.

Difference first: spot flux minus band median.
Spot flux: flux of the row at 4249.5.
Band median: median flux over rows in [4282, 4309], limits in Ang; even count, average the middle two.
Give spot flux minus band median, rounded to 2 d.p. 0.70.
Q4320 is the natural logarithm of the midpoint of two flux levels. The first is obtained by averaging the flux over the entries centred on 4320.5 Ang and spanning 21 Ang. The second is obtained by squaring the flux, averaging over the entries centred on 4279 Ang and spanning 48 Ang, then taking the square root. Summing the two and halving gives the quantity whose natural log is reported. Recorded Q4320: 1.48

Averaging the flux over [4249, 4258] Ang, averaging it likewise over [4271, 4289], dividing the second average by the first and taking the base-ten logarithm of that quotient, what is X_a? -0.002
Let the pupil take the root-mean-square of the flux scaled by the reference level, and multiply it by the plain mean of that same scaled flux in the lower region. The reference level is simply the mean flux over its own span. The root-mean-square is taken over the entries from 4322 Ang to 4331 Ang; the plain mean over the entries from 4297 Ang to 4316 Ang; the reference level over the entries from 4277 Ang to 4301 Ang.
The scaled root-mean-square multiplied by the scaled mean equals 0.93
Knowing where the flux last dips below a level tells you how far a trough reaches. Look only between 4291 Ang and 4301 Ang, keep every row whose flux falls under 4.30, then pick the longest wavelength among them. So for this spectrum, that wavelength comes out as 4300.5 Ang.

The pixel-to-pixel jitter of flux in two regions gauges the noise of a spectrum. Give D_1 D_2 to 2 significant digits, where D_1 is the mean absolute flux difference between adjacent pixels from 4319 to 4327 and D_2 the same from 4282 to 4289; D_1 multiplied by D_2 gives 0.057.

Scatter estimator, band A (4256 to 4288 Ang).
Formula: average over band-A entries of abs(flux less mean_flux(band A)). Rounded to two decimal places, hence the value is 0.25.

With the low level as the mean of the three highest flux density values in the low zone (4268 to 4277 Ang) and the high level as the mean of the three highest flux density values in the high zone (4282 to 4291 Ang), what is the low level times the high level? 23.8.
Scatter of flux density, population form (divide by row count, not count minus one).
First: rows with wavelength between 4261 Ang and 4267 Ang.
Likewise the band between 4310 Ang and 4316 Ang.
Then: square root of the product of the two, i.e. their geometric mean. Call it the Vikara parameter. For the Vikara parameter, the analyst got 0.14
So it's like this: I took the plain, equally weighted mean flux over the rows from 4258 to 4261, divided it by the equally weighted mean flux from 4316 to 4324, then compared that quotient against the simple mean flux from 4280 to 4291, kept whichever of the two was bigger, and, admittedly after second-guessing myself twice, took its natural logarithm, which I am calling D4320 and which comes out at 1.49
